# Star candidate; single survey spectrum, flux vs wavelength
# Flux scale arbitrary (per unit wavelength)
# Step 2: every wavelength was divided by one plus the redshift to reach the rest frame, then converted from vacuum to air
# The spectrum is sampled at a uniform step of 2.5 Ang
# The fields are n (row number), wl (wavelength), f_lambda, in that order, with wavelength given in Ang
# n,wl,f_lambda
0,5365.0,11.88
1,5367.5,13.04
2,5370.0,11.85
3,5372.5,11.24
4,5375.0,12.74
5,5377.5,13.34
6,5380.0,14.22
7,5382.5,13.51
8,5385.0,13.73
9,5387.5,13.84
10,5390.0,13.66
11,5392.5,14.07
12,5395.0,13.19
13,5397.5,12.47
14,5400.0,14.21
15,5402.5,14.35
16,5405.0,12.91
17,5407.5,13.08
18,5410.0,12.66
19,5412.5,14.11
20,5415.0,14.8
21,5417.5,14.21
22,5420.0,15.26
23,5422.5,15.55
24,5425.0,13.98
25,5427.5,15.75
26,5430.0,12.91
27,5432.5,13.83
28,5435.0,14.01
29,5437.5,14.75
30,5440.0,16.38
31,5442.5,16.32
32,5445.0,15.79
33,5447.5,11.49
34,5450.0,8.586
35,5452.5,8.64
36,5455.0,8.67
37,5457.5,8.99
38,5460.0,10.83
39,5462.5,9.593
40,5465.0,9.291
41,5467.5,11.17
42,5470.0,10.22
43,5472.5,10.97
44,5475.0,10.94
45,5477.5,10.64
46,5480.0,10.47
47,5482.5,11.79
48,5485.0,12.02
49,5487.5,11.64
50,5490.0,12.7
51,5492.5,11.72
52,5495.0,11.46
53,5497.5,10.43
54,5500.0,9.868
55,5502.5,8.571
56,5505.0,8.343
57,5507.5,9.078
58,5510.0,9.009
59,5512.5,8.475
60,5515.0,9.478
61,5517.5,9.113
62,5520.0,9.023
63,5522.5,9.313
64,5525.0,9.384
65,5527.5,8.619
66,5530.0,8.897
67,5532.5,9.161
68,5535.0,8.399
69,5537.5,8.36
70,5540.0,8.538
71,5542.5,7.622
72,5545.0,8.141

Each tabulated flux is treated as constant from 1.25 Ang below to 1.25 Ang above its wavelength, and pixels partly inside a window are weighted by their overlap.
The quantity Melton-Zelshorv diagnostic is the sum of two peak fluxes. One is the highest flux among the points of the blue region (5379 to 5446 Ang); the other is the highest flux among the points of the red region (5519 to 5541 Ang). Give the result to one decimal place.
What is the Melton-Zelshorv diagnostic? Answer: 25.8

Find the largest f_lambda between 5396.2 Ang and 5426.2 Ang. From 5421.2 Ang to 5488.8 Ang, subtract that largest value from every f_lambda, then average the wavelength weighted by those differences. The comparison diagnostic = 5463.2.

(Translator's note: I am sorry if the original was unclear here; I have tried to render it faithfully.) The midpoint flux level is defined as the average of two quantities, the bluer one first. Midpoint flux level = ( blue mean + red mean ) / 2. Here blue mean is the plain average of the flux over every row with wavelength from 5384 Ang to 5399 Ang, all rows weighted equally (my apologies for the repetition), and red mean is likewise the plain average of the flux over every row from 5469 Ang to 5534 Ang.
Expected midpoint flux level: 11.8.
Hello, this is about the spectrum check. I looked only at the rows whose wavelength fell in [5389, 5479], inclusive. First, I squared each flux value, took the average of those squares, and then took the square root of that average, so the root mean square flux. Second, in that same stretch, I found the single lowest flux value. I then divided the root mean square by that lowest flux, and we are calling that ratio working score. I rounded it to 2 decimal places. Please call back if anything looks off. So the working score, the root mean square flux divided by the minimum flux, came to 1.51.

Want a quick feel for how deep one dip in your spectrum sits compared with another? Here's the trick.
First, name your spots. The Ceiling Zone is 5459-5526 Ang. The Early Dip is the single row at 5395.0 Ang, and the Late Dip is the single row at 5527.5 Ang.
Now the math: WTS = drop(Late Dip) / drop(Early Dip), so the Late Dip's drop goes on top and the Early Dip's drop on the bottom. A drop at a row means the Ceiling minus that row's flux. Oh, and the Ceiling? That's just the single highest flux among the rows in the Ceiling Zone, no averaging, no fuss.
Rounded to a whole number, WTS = -8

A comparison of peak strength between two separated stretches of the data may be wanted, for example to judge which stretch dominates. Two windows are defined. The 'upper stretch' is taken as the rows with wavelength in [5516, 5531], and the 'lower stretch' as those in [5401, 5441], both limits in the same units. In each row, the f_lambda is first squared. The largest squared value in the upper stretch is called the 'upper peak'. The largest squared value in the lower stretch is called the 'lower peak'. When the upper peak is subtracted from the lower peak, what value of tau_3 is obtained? 180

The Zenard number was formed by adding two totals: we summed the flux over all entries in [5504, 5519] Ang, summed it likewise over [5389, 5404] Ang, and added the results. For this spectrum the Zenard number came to 135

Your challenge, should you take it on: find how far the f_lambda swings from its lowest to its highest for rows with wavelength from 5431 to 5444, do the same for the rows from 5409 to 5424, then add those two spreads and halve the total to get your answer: 2.7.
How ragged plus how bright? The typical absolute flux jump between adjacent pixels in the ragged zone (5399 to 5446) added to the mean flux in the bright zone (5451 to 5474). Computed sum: 10.7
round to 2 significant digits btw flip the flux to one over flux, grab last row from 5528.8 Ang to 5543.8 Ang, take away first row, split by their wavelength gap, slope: 0.0015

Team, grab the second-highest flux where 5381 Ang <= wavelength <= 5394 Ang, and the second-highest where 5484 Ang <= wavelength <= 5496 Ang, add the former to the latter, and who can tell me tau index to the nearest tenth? 25.9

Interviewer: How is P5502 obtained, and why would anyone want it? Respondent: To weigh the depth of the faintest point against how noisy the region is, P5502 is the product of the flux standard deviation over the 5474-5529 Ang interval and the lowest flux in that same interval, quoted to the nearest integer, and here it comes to 11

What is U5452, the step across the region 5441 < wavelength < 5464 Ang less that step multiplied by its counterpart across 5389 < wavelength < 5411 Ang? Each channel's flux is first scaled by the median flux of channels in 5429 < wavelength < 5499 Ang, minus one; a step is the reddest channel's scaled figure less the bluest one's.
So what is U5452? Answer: -0.65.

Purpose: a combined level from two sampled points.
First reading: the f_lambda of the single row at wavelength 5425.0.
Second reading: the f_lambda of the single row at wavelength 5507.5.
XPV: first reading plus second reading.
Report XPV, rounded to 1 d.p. 23.1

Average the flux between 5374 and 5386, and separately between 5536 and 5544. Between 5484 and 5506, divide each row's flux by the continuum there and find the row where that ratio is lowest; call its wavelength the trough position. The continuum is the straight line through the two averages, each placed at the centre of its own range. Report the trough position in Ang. 5505.0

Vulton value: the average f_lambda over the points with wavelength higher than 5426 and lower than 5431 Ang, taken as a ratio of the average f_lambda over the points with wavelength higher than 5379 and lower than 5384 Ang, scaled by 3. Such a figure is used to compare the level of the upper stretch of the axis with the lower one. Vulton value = 3.1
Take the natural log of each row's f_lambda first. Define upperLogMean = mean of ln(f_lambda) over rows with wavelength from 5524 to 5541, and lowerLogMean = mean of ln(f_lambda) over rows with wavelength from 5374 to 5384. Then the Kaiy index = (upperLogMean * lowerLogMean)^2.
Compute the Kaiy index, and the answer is 31.8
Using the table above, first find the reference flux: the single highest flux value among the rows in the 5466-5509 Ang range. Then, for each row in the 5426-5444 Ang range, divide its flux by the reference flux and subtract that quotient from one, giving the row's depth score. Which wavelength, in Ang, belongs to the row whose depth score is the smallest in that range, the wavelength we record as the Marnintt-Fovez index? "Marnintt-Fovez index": 5440.0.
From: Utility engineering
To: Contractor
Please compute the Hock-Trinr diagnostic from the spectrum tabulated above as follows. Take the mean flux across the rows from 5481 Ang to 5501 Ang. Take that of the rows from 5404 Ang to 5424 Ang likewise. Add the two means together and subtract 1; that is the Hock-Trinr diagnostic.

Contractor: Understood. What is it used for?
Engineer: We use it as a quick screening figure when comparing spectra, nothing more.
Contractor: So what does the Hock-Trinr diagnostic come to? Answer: 25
